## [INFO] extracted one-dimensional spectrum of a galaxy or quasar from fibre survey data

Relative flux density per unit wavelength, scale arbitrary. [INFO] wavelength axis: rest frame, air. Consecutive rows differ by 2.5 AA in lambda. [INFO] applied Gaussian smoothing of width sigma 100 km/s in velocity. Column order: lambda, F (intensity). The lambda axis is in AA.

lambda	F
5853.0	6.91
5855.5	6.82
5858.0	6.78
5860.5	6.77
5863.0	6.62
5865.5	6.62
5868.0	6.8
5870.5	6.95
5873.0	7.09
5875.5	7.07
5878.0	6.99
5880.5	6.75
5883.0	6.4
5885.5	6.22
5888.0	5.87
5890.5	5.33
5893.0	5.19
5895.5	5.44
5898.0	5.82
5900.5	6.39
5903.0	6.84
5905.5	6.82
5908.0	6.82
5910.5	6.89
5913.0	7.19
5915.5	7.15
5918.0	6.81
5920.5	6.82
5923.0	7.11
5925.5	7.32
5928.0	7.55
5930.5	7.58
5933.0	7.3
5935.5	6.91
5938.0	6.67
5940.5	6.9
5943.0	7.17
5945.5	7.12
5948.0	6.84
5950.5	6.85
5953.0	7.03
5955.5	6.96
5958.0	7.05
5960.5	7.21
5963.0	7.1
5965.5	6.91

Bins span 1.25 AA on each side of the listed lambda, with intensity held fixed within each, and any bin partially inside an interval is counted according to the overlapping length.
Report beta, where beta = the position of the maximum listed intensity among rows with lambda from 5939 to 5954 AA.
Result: 5943.0 AA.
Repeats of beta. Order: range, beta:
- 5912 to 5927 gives 5925.5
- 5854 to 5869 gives 5855.5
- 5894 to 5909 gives 5903.0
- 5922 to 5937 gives 5930.5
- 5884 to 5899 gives 5885.5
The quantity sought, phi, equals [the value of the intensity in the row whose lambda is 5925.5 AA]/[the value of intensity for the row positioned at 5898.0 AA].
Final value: 1.26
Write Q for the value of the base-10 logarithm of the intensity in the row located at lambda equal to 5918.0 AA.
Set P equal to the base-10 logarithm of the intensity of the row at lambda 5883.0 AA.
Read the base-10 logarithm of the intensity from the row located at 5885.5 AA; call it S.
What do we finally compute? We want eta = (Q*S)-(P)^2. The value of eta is 0.011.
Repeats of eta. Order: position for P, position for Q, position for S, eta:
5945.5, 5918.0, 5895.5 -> -0.114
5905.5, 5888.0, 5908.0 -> -0.054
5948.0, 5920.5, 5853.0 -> 0.003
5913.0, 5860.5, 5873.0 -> -0.027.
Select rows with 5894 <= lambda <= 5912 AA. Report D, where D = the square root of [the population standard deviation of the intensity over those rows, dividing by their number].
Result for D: 0.73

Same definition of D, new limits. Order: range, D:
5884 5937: 0.84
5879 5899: 0.72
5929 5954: 0.50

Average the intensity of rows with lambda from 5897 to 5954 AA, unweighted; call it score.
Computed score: 6.95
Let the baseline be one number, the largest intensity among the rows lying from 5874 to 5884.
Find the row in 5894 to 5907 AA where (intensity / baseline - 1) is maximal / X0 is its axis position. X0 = 5903.0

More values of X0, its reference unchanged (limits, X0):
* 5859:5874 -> 5873.0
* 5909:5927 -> 5925.5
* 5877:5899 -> 5878.0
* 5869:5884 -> 5873.0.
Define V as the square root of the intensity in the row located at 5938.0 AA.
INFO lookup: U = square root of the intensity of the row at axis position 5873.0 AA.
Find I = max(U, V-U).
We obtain 2.66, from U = 2.66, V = 2.58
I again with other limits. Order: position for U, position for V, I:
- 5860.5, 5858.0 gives 2.60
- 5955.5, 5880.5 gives 2.64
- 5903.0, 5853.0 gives 2.62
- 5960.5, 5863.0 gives 2.69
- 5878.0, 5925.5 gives 2.64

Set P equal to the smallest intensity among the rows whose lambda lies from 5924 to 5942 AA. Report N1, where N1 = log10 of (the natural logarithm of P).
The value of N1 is 0.278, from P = 6.67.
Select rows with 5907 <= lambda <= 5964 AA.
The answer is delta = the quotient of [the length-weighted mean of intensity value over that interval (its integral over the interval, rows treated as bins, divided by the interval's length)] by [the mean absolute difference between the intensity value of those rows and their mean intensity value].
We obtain 38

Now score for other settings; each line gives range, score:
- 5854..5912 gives 6.49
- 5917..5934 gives 7.21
